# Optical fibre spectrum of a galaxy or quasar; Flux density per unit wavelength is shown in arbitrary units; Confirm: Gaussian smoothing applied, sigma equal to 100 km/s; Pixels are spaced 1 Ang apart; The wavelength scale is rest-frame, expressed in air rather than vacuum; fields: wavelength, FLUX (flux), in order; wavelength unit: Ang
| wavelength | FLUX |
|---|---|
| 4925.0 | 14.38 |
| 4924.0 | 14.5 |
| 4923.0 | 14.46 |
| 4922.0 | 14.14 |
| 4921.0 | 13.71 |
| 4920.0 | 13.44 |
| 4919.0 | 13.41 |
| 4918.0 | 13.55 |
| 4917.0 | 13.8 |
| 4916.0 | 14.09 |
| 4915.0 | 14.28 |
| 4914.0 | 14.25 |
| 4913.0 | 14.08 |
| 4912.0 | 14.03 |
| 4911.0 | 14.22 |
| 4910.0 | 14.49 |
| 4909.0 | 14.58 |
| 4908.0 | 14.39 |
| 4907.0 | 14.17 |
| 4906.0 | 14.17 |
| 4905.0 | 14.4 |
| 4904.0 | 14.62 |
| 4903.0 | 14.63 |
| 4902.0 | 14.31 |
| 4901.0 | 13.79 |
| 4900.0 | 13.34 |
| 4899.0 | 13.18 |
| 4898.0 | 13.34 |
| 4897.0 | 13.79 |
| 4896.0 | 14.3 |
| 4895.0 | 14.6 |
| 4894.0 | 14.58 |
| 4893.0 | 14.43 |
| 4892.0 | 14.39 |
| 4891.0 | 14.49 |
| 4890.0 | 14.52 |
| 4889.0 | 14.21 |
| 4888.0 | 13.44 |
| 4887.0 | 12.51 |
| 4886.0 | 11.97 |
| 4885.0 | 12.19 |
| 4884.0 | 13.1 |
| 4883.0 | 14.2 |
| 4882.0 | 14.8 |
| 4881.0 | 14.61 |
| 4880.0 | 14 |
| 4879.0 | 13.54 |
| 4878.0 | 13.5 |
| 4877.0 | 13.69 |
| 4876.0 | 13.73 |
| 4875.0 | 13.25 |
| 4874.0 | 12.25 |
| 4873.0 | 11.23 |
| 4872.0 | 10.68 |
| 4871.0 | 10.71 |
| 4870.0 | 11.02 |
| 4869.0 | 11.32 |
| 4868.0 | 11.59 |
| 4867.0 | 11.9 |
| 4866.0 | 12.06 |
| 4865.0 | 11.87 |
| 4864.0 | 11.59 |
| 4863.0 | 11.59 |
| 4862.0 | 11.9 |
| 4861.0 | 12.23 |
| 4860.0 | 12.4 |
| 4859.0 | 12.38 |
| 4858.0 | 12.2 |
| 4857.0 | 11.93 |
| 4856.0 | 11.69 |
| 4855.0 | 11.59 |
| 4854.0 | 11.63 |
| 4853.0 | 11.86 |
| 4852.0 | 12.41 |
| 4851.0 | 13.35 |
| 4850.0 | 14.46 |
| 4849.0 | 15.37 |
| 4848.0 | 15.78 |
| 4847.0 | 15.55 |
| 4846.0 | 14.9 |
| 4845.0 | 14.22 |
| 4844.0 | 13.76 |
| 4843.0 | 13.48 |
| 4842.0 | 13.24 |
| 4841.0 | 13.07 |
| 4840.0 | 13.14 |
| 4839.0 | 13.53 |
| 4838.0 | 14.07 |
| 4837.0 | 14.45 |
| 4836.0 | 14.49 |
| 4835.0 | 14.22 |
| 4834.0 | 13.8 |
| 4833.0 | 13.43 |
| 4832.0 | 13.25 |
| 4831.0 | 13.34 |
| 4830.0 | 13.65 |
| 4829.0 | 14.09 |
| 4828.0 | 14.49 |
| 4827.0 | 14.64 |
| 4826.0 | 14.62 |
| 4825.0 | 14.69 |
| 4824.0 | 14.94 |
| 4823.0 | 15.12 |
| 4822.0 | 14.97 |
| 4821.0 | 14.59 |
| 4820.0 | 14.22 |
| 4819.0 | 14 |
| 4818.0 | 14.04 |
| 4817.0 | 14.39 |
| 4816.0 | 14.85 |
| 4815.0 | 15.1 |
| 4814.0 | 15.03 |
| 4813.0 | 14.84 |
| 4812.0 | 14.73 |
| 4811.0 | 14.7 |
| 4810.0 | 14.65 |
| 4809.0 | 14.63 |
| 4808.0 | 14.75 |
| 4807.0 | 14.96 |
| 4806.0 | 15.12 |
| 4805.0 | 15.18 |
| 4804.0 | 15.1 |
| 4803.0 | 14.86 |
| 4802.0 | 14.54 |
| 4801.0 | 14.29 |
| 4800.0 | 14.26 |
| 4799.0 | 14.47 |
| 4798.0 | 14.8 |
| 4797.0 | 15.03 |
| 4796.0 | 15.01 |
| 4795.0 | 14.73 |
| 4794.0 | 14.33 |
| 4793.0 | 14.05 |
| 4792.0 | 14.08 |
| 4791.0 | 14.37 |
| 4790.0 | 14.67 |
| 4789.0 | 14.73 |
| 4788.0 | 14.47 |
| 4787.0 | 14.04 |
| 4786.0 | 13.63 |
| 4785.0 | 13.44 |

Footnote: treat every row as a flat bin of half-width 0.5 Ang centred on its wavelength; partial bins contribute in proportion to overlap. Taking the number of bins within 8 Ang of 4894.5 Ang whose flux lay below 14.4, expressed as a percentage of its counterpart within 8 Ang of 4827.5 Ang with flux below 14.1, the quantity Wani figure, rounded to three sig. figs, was 183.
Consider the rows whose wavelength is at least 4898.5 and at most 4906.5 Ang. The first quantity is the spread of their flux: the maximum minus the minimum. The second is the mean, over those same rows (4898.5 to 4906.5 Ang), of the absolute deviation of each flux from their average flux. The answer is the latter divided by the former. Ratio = 0.32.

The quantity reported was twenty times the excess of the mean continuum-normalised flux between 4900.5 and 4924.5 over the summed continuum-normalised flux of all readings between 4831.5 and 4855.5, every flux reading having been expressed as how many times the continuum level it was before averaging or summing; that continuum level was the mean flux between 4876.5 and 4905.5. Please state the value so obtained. -454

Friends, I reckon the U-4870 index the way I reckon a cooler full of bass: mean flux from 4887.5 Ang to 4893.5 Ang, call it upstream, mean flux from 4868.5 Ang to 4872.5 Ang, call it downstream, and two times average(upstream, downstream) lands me 25.2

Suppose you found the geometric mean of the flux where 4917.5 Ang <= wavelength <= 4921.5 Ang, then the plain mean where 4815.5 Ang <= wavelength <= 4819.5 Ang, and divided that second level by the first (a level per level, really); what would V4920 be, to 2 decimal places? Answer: 1.06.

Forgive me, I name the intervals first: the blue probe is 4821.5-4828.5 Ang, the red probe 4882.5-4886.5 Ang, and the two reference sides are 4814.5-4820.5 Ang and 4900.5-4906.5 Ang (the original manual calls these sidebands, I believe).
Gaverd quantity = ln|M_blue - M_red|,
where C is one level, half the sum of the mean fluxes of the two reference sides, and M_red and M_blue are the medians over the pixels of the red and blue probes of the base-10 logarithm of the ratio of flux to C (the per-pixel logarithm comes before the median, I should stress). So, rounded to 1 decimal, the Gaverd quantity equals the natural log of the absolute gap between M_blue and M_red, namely -2.7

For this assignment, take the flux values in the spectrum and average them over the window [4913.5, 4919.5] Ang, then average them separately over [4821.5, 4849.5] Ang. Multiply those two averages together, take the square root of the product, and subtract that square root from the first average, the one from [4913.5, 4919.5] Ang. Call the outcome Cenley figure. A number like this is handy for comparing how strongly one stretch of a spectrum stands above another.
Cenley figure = -0.2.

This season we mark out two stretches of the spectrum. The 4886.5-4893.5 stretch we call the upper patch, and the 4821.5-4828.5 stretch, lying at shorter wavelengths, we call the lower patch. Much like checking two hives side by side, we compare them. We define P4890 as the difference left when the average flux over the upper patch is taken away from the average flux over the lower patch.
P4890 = 0.78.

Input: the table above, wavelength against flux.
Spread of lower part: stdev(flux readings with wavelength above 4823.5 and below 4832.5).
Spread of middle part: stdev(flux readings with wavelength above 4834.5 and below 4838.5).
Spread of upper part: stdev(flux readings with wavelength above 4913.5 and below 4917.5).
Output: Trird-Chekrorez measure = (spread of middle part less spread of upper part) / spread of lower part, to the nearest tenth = 0.0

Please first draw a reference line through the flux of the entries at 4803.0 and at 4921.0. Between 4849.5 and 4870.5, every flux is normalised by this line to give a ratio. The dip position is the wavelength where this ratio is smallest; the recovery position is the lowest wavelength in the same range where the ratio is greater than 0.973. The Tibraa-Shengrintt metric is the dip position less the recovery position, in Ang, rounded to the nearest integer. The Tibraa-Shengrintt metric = 20 Ang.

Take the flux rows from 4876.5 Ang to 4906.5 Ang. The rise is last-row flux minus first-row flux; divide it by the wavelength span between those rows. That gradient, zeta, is 0.017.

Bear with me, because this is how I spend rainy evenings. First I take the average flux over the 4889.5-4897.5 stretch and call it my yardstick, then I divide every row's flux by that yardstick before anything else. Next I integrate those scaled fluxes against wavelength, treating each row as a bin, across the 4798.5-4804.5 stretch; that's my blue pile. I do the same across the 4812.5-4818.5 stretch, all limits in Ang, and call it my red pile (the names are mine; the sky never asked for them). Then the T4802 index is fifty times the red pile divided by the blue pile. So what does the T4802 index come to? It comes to 50.4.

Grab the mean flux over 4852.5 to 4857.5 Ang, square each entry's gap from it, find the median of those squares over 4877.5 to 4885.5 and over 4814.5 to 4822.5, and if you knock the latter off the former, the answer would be -3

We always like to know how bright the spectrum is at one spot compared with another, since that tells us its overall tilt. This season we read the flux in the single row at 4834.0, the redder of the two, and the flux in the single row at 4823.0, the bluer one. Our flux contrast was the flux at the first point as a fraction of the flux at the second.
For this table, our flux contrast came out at 0.91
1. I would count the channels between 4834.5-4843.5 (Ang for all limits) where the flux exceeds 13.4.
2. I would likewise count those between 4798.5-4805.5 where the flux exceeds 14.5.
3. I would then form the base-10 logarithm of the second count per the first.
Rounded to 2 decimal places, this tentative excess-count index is -0.18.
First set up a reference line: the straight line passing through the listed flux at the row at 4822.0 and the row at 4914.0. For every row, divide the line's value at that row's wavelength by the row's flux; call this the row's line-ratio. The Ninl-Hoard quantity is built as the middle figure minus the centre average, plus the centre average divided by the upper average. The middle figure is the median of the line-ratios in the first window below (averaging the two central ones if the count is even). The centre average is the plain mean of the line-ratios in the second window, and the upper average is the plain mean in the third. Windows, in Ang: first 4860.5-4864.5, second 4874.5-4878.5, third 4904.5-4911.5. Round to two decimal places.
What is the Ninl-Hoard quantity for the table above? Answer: 1.25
